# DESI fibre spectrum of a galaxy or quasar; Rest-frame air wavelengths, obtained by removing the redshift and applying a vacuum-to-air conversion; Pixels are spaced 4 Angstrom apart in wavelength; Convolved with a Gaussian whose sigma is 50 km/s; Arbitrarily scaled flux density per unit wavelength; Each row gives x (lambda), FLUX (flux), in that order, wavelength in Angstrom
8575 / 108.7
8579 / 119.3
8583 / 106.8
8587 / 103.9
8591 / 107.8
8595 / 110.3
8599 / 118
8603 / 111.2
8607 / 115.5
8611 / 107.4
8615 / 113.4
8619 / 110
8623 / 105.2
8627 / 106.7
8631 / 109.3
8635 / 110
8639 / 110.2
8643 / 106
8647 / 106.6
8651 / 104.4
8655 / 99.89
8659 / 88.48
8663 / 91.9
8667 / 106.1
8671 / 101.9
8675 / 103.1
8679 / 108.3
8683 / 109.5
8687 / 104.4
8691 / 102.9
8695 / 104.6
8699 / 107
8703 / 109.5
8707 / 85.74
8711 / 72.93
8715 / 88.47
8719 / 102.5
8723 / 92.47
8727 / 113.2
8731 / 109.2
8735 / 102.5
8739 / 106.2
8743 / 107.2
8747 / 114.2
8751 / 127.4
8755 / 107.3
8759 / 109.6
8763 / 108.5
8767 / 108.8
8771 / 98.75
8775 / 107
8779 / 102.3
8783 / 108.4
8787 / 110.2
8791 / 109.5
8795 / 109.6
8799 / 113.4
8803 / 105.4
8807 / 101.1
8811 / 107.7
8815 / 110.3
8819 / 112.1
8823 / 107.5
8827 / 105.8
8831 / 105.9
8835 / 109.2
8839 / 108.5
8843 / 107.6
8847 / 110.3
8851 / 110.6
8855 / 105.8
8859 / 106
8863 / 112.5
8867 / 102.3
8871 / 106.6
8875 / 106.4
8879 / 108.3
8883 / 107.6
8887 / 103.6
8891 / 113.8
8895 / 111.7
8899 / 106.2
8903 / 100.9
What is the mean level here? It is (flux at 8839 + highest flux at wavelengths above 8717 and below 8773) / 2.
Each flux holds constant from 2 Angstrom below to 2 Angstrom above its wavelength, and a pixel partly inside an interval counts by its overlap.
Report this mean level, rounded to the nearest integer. 118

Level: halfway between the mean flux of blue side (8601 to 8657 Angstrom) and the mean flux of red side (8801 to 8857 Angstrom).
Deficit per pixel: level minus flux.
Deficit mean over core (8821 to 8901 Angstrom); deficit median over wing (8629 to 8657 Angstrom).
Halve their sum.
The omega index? 0.8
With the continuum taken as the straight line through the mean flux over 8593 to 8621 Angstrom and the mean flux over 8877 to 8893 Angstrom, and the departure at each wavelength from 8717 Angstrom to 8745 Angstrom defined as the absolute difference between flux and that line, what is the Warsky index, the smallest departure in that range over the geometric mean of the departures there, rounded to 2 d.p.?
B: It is 0.28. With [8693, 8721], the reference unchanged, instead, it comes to 0.15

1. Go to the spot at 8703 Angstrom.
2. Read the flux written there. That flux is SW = 109.5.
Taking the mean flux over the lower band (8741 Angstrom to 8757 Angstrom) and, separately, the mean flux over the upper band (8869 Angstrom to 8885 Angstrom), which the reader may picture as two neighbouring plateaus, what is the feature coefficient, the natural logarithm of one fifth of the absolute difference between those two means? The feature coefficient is 0.31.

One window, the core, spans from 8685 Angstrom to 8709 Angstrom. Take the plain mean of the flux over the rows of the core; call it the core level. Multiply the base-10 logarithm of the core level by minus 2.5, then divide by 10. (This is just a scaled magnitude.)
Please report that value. -0.503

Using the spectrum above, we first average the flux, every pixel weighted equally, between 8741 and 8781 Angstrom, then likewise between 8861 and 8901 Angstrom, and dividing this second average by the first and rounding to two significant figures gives 0.99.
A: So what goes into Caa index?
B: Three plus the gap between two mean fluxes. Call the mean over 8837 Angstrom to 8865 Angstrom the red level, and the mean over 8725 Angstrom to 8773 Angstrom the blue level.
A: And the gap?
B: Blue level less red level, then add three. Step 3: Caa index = 4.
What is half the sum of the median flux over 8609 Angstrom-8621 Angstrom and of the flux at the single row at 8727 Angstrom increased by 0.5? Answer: 112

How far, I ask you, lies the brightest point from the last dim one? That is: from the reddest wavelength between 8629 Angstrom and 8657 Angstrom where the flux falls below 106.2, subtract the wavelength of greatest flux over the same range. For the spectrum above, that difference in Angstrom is 16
